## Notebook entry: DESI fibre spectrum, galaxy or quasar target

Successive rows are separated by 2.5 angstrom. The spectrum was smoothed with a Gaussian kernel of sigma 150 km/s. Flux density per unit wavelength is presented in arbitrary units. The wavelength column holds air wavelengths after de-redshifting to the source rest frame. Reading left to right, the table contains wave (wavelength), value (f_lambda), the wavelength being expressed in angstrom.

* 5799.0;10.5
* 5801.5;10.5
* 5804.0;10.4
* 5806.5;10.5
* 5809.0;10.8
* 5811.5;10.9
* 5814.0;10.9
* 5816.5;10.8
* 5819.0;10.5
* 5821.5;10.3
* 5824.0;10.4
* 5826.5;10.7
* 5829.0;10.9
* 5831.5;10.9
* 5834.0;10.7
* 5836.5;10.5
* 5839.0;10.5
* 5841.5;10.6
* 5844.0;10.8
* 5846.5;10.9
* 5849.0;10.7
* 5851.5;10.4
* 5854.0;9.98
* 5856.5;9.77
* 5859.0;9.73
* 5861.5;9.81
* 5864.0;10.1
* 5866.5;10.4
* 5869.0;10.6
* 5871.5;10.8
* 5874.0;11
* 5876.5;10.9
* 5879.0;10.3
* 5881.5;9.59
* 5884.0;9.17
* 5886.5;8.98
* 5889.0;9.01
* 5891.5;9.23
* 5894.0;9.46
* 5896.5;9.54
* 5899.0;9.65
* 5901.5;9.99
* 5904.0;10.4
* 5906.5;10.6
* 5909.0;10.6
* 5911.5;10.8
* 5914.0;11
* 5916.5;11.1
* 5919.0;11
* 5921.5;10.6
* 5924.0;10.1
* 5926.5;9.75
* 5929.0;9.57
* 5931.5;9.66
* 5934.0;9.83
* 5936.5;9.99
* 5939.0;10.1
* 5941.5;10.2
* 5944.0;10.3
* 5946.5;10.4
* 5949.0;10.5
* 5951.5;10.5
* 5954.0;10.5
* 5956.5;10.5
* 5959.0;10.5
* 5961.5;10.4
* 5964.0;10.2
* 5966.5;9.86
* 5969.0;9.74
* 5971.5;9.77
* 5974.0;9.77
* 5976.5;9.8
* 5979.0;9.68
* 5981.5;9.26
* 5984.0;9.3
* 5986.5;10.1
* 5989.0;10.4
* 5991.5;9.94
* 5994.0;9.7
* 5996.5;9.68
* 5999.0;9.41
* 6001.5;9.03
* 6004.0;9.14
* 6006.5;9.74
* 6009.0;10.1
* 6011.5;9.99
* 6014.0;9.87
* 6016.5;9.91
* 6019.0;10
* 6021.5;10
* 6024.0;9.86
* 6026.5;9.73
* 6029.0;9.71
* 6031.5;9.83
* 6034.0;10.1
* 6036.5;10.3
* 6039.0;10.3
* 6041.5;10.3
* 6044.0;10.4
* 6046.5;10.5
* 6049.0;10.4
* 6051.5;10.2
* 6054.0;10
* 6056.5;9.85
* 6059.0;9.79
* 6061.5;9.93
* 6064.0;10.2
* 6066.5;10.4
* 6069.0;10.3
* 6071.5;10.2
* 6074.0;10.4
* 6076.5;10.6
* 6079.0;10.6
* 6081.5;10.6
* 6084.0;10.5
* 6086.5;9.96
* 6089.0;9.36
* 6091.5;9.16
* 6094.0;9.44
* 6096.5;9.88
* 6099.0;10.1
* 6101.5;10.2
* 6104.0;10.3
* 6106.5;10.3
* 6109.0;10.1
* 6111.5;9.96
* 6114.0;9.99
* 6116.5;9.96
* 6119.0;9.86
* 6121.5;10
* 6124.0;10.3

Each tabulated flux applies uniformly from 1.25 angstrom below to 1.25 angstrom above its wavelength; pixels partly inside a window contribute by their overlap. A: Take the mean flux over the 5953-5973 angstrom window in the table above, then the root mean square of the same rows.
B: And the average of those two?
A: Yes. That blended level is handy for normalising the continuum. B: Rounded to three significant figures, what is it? 10.2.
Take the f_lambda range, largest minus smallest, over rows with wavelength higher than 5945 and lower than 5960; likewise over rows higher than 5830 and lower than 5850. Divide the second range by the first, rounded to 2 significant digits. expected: 4.0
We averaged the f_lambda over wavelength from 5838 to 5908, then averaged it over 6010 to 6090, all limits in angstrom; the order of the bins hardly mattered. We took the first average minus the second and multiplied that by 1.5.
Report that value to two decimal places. -0.04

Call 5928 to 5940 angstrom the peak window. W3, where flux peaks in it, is 5939.0 angstrom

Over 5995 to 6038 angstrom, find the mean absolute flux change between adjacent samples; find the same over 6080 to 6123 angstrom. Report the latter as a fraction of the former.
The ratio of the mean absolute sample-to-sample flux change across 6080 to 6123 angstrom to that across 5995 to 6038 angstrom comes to 1.09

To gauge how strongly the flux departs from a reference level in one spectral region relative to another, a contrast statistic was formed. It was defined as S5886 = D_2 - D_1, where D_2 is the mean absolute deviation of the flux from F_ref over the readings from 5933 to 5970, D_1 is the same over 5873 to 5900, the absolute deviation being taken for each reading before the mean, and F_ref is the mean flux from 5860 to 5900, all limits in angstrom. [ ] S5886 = -0.28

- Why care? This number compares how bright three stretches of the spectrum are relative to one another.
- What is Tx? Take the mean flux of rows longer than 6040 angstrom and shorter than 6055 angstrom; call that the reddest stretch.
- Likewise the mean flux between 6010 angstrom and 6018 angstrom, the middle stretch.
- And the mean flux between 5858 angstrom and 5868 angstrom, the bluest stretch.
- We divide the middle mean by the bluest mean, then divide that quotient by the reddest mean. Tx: 0.096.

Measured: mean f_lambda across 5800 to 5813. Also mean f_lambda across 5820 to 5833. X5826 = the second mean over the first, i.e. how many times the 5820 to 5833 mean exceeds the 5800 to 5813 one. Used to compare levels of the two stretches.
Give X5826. 1.00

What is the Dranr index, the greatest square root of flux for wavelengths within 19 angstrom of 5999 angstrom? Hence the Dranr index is 3.22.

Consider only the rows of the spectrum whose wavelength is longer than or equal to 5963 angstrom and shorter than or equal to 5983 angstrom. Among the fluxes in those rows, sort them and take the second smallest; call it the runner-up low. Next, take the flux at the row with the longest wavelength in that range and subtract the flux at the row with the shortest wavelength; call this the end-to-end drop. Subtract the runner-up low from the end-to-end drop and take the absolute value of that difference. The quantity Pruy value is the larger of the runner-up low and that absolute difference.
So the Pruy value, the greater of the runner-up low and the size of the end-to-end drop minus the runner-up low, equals 10.6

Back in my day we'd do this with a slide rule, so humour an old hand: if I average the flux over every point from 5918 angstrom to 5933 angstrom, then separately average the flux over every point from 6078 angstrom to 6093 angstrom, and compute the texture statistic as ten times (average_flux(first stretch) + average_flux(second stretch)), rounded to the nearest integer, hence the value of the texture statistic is 201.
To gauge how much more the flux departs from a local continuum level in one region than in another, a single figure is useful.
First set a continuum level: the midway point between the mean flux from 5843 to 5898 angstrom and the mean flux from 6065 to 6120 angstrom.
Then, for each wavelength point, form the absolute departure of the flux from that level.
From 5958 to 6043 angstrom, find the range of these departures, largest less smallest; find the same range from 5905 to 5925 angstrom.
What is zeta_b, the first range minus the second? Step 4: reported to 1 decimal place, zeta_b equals 0.0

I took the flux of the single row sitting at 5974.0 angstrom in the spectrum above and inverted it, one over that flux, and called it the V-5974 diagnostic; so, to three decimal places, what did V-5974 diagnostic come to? 0.102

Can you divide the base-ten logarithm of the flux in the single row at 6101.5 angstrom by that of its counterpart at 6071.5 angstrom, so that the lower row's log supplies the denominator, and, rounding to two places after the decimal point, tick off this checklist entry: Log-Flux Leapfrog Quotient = 1.00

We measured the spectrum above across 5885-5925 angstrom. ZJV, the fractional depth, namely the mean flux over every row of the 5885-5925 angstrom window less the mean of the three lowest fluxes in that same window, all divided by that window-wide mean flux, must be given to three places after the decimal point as 0.104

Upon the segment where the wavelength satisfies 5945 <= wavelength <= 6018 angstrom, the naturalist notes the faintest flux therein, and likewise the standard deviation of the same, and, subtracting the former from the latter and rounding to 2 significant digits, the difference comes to -8.6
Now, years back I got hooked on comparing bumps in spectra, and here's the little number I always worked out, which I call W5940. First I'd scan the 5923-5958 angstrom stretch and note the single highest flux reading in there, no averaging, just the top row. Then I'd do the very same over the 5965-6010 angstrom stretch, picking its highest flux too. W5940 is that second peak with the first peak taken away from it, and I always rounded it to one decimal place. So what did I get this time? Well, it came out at -0.1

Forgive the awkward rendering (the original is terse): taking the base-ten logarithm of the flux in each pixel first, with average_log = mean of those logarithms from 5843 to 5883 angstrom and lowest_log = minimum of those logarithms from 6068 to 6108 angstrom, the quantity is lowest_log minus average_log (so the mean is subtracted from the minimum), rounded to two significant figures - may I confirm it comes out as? -0.053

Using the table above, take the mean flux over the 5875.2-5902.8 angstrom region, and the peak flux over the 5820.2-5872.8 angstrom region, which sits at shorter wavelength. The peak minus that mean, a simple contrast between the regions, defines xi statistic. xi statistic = 1.3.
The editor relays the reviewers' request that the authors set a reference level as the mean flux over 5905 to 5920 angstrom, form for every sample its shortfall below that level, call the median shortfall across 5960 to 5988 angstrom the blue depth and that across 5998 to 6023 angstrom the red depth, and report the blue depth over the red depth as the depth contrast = 1.13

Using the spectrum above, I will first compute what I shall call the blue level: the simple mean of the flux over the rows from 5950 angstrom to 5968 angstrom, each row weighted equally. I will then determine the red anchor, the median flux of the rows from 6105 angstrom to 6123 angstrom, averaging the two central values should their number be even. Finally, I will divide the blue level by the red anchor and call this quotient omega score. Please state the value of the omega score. 1.04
